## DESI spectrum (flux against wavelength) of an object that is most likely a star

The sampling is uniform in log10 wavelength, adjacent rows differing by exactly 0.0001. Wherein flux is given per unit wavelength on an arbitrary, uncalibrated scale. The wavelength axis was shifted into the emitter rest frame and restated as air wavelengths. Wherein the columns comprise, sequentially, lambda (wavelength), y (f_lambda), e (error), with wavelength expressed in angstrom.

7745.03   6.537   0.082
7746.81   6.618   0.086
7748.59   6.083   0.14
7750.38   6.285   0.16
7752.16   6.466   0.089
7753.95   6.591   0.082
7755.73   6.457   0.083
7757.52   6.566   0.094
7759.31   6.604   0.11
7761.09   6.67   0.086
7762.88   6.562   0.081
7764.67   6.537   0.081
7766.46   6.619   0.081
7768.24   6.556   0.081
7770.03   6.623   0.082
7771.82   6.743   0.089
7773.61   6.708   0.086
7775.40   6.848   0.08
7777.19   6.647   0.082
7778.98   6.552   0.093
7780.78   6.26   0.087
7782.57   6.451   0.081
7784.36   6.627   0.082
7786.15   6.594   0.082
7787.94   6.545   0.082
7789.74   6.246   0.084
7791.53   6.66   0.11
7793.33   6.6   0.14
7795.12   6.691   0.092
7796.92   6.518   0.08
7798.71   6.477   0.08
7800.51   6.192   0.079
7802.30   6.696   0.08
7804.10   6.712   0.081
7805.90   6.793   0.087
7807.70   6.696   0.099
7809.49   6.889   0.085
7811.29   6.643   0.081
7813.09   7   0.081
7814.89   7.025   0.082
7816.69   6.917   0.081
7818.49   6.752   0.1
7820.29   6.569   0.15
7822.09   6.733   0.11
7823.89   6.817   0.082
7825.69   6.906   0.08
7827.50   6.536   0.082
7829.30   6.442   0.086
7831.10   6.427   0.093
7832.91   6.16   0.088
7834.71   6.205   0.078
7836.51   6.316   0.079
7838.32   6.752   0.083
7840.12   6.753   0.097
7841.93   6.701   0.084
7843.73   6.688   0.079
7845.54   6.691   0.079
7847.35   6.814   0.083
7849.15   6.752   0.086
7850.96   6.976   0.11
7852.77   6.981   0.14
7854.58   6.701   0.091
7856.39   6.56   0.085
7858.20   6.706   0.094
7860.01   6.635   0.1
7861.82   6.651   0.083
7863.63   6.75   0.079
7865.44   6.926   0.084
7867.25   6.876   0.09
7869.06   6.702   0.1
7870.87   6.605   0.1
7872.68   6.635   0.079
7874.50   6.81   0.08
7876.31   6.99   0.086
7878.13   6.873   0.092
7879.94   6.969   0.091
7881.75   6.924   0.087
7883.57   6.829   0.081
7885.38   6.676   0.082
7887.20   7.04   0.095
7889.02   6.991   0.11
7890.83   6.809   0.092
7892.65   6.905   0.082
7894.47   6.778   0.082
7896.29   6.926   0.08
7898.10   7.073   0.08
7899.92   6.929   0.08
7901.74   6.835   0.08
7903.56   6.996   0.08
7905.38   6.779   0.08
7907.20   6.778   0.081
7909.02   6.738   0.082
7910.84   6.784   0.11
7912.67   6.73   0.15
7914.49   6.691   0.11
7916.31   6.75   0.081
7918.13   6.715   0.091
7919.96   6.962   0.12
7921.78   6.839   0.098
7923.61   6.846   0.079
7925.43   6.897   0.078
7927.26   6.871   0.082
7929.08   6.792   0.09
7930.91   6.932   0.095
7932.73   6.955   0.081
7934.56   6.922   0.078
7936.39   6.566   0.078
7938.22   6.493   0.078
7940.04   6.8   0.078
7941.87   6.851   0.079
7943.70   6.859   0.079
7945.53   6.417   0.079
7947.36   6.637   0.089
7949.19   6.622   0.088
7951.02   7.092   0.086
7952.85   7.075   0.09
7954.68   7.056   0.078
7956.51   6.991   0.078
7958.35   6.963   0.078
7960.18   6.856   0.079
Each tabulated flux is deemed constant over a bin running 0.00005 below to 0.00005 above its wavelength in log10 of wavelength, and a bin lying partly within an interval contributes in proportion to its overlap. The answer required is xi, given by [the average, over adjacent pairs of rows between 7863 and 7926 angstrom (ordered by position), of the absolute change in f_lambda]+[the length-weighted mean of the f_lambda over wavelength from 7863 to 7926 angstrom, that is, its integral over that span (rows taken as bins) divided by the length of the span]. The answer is 6.95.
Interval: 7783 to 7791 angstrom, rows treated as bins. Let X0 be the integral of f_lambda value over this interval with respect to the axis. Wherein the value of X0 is 52.1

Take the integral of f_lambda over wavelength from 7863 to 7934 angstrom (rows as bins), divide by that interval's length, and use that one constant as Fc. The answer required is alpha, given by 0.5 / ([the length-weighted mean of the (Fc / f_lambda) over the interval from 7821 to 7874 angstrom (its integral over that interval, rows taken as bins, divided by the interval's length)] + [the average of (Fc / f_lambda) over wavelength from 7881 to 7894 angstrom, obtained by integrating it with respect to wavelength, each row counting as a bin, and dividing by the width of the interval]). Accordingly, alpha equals 0.2473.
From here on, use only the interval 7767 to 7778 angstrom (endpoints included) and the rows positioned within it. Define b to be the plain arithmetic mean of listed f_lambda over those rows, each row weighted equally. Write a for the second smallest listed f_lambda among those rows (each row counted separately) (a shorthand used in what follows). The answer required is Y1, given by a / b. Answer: 0.990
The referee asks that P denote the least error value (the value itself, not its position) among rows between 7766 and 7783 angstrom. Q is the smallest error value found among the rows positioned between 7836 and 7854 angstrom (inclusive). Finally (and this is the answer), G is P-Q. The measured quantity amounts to 0.0010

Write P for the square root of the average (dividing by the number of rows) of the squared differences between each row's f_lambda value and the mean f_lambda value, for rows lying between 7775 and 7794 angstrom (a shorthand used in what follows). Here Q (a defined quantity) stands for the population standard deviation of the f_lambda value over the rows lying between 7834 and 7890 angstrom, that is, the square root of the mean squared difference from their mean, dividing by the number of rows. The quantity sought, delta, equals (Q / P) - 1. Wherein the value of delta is 0.1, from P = 0.167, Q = 0.18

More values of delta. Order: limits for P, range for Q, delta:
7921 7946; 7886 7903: -0.4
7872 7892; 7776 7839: 0.8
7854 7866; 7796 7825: 0.9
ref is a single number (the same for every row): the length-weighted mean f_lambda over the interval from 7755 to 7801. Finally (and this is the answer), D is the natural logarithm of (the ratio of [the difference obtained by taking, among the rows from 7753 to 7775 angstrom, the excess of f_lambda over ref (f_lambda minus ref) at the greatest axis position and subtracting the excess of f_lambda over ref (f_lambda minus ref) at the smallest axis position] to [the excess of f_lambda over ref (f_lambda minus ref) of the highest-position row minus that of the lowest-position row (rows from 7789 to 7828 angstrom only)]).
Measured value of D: -0.9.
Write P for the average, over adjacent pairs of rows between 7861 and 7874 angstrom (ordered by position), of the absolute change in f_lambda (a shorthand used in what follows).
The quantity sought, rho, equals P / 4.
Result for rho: 0.026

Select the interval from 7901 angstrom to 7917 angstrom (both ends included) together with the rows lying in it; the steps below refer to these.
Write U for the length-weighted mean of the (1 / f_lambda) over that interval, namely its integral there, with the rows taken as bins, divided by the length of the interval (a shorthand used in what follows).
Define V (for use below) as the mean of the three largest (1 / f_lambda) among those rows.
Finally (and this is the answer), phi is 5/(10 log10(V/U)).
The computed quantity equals 117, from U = 0.147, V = 0.149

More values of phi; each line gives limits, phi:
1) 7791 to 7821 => 25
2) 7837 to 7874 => 56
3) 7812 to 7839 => 19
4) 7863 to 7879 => 52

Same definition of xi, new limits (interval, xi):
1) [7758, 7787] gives 6.71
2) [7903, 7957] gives 6.92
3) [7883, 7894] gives 7.04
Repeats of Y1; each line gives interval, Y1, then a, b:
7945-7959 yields 0.966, 6.622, 6.86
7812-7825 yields 0.986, 6.733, 6.83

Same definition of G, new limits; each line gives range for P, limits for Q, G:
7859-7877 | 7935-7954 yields 0.0010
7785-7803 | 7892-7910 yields -0.0010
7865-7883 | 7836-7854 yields 0.0000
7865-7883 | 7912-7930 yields 0.0010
